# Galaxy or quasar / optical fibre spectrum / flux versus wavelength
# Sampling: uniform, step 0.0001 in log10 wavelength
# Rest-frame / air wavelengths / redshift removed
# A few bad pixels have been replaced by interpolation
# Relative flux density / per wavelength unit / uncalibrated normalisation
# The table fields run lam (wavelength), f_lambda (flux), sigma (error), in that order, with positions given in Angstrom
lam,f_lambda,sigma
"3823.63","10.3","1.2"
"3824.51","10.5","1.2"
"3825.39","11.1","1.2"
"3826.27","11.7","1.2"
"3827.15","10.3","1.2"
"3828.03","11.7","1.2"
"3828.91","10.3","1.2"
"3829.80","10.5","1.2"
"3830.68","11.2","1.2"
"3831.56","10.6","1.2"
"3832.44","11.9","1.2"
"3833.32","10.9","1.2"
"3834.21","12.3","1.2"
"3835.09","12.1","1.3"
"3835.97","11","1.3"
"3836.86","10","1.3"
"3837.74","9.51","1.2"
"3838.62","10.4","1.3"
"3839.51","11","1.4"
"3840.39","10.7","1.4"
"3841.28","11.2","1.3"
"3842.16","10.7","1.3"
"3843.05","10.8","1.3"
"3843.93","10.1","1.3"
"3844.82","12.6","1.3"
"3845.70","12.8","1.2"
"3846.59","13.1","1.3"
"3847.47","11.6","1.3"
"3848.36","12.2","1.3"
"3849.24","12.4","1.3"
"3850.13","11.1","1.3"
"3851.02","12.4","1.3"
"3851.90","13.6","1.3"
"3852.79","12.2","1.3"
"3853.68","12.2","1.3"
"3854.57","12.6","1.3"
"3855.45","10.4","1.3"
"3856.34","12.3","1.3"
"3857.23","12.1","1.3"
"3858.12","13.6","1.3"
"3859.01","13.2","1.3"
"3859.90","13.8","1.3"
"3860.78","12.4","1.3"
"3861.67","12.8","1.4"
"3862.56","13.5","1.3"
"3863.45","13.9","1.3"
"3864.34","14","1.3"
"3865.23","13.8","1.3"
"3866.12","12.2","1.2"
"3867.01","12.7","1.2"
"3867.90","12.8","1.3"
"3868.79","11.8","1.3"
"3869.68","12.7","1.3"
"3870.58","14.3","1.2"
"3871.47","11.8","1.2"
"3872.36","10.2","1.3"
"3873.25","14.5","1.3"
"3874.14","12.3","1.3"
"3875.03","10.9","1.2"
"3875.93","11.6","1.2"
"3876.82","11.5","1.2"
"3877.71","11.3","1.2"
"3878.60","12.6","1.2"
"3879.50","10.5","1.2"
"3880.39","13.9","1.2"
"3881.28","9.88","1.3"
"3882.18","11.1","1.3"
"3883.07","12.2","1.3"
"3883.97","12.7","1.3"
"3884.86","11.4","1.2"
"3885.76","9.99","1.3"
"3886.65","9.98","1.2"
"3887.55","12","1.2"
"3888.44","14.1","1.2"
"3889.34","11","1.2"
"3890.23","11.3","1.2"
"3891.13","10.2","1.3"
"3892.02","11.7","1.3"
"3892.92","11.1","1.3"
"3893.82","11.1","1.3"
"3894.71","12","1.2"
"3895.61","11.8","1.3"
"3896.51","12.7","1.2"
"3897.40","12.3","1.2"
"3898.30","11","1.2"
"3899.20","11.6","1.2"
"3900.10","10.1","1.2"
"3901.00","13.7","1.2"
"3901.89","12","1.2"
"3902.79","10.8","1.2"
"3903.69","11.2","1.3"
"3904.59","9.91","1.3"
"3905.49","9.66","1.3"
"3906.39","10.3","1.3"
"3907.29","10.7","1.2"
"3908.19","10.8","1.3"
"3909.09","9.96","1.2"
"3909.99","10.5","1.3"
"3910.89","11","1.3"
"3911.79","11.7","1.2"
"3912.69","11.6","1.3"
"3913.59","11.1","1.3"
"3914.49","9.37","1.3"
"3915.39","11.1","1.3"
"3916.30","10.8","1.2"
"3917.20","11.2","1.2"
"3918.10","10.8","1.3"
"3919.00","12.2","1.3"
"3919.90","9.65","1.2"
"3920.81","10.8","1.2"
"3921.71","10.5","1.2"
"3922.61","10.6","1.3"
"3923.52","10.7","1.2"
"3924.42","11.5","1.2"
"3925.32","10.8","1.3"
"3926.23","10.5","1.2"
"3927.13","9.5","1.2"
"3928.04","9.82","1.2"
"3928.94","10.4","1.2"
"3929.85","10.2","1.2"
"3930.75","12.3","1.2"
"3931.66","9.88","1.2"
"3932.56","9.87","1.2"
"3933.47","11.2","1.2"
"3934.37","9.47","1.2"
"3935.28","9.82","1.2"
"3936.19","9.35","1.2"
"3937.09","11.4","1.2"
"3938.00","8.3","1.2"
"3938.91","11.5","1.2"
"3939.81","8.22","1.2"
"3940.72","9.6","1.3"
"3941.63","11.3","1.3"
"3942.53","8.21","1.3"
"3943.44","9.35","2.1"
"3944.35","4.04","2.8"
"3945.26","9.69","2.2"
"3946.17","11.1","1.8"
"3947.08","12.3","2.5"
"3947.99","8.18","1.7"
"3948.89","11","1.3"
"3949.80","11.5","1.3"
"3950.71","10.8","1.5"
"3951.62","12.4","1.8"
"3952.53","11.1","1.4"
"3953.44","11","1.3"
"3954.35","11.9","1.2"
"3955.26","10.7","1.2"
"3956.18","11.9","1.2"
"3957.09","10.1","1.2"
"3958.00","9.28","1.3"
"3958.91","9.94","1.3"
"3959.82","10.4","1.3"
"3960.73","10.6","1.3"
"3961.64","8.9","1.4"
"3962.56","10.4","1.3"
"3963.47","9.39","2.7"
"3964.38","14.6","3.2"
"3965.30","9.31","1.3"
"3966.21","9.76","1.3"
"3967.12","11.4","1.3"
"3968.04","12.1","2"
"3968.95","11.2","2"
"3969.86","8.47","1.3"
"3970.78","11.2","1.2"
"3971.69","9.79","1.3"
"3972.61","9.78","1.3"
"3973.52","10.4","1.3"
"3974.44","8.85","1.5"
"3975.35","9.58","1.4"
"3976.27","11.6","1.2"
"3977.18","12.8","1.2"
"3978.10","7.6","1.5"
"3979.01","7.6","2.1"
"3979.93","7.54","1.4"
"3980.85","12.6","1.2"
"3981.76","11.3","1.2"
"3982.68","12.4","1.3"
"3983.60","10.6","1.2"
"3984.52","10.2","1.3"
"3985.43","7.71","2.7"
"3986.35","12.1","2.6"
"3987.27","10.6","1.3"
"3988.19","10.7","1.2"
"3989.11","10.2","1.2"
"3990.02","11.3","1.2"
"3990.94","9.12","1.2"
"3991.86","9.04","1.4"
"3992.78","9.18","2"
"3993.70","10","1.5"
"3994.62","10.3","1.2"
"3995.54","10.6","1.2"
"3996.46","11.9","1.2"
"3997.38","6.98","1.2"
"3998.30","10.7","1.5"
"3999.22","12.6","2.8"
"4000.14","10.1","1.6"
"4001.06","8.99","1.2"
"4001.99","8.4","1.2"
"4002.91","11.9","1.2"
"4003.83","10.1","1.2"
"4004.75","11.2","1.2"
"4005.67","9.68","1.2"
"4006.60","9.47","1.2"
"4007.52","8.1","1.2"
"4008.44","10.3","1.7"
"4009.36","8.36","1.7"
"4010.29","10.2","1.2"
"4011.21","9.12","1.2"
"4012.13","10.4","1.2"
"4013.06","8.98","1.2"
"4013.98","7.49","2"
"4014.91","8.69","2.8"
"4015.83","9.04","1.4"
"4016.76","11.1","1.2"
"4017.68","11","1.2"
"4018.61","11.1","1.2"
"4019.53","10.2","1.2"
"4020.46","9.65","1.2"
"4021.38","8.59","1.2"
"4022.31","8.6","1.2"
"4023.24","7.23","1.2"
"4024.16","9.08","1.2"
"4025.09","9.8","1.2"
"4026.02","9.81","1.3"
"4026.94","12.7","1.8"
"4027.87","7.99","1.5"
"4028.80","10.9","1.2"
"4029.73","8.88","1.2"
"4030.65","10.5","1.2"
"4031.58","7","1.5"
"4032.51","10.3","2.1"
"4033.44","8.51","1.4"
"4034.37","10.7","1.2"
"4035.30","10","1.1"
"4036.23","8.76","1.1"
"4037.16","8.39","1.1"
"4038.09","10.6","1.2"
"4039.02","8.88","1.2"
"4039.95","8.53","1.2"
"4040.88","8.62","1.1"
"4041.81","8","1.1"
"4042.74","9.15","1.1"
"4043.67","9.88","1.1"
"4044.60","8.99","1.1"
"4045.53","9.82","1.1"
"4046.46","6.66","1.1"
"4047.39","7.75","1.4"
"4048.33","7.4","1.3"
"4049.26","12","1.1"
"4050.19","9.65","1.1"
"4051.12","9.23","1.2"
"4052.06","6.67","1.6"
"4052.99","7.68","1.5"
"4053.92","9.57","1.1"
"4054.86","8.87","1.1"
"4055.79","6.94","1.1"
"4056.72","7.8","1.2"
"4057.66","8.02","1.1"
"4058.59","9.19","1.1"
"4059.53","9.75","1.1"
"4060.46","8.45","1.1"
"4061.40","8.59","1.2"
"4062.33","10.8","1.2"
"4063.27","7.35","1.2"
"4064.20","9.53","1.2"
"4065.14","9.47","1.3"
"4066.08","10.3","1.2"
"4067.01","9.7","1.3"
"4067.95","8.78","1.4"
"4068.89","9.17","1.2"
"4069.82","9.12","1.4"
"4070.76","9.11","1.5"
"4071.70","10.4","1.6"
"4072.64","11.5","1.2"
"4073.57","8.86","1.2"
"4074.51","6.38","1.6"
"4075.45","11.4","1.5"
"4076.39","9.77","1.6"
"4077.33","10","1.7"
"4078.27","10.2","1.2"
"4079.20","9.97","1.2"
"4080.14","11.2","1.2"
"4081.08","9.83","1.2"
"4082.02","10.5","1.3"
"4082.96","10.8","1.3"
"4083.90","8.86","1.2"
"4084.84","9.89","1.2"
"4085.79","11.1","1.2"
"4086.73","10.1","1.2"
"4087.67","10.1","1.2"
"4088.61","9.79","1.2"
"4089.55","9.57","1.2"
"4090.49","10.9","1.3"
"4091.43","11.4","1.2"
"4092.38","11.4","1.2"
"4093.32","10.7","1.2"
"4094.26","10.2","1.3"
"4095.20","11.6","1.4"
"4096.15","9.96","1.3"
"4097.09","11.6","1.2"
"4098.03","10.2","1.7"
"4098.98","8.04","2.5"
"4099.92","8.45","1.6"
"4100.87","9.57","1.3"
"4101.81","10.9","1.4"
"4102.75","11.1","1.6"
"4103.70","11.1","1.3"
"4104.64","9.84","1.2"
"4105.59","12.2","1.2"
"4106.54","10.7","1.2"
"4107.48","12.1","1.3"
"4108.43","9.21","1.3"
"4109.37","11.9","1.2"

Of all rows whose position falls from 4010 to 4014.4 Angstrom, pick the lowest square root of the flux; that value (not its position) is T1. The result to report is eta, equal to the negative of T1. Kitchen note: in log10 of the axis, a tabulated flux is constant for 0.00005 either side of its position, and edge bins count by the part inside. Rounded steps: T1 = 2.74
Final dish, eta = -2.74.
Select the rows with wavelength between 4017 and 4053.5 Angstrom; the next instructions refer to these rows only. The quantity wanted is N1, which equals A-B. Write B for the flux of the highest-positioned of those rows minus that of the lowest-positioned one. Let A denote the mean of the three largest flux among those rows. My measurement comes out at 15.3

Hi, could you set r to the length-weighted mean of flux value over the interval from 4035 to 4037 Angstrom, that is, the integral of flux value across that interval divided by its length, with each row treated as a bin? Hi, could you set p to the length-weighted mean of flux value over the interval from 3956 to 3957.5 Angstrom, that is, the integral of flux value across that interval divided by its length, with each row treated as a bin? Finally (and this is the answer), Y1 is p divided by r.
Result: 1.19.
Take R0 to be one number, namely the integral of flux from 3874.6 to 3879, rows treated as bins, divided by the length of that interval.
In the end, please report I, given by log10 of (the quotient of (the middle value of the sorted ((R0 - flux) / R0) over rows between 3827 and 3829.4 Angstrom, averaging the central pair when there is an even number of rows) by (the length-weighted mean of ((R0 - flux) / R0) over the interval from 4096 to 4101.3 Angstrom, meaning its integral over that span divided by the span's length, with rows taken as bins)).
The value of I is -0.2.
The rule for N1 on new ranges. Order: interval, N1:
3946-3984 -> 13.8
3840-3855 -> 11.3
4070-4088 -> 10.4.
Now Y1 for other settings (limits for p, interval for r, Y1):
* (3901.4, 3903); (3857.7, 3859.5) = 0.87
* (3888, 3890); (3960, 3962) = 1.25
